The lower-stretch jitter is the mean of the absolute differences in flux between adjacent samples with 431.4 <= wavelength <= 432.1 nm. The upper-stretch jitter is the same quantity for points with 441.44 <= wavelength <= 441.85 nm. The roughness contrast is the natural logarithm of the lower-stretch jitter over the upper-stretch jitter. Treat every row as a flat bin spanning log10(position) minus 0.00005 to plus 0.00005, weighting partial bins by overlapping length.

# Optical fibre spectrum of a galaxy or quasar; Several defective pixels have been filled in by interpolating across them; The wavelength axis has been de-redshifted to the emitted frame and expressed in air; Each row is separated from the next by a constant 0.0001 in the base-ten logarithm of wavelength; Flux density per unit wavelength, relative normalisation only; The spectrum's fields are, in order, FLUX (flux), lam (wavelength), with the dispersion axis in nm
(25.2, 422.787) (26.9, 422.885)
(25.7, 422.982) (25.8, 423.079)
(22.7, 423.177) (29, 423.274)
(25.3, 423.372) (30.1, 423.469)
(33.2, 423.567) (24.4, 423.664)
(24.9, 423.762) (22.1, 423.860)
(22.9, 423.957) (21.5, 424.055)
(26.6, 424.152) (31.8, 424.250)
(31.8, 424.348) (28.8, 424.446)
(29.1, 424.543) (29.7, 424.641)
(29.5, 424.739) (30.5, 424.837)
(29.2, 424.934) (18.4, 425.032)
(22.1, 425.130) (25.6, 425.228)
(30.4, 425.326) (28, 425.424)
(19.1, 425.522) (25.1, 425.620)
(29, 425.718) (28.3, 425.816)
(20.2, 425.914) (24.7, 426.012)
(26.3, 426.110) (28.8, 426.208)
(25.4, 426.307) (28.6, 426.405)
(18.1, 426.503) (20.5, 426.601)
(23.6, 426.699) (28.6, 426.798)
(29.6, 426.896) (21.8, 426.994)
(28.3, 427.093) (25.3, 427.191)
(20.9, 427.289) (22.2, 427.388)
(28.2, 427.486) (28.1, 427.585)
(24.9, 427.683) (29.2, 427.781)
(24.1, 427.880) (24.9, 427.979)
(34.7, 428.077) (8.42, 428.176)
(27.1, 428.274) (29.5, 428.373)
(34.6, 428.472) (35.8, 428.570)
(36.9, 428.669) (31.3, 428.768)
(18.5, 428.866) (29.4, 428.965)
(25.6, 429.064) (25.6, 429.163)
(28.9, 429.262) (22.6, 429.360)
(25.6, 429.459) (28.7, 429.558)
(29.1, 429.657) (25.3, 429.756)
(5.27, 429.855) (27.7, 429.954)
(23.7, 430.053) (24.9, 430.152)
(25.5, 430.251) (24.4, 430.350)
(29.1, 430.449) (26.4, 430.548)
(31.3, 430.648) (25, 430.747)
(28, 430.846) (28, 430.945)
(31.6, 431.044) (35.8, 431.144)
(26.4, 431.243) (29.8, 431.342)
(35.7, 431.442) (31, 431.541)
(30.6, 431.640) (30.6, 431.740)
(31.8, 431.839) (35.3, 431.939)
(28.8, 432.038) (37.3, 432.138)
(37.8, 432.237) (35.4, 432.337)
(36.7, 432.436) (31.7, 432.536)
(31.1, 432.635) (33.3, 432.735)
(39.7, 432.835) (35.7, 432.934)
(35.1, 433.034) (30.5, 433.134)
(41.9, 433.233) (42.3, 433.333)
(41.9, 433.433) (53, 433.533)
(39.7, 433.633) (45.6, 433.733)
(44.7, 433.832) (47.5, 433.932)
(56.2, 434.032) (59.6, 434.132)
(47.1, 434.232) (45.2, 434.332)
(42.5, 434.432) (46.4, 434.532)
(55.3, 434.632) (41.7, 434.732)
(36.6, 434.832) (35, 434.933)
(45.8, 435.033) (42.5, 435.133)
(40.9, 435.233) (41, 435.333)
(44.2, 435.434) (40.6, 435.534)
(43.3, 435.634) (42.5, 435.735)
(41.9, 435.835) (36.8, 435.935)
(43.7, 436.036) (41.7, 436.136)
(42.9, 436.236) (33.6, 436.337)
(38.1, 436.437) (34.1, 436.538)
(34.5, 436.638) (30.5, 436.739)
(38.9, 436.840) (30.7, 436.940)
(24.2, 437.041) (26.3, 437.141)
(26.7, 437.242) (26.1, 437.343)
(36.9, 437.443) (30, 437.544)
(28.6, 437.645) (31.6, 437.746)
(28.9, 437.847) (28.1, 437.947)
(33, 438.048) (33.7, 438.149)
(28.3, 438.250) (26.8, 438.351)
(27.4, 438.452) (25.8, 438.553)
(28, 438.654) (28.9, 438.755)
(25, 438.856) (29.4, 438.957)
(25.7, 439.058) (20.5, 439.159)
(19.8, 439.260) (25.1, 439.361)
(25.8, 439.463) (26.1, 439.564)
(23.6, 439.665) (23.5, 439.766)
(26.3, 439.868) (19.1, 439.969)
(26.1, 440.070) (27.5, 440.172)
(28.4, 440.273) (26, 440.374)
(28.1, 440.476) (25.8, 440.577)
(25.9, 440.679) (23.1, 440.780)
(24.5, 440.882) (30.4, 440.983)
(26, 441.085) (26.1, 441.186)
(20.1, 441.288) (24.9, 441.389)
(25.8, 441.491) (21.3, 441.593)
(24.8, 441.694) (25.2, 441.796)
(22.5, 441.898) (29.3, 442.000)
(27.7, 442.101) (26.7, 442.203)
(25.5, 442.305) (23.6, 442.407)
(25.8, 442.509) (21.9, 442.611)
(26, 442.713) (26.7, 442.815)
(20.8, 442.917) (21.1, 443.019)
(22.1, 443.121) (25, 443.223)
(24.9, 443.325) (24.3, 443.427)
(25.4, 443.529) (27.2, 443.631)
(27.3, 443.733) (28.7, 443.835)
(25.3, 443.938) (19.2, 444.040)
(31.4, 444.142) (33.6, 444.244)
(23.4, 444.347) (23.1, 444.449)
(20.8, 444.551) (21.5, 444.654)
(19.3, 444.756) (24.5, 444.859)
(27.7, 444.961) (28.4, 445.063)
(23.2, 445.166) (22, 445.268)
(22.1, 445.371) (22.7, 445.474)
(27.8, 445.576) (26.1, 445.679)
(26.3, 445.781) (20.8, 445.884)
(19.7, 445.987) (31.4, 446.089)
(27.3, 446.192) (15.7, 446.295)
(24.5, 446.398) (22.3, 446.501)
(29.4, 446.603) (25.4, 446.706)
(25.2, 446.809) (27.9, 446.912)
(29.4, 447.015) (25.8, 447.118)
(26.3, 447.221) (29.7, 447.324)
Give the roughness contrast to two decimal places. -0.03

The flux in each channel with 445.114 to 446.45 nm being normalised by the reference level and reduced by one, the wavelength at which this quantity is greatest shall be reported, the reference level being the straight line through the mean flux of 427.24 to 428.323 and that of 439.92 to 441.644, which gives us 446.089 nm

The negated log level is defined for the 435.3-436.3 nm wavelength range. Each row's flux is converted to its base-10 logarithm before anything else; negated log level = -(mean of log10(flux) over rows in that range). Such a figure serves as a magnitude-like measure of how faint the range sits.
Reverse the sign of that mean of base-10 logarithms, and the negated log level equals -1.62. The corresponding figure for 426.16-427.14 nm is -1.40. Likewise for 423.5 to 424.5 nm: -1.42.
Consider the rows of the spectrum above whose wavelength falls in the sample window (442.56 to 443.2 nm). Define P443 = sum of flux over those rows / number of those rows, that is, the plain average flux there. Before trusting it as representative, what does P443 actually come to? 23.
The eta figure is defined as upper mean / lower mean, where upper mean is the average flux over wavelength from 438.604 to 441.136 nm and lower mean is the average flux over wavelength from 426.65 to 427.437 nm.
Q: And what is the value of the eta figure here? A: 1.02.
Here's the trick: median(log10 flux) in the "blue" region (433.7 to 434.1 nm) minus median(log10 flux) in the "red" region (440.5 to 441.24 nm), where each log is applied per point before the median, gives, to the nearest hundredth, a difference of 0.25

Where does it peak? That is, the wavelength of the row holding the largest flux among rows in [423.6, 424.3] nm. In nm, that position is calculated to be 424.250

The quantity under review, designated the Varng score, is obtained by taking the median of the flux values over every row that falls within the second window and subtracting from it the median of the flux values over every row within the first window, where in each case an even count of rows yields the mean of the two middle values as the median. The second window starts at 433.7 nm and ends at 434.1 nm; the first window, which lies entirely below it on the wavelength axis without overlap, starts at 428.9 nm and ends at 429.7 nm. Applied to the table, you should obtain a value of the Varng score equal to 19.4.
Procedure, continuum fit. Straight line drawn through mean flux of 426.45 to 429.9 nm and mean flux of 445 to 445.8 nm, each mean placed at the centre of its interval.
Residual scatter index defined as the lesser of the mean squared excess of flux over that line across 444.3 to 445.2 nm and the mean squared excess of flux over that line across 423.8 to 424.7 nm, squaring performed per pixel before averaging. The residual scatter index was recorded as 10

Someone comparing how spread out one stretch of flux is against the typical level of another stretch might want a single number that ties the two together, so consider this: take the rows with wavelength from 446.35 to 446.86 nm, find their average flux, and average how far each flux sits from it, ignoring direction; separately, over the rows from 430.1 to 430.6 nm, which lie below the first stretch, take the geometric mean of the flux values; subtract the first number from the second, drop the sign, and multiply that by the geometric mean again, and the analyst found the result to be 634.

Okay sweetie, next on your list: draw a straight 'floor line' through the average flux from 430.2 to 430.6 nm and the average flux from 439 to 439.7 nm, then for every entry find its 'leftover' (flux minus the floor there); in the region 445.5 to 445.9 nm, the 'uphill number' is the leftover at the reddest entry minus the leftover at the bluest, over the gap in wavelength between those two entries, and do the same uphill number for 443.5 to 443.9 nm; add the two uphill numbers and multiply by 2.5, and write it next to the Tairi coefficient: -28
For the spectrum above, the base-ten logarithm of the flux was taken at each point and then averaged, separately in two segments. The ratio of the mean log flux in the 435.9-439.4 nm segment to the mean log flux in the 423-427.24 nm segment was 1.05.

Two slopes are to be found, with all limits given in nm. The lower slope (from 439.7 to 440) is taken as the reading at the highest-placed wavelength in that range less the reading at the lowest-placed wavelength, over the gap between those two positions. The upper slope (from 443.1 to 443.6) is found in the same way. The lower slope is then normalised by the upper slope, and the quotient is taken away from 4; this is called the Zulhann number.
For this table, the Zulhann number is 7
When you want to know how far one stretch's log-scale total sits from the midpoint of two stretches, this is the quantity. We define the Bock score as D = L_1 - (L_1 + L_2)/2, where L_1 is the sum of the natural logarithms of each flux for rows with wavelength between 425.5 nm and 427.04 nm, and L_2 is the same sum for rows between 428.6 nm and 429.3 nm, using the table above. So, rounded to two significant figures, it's 14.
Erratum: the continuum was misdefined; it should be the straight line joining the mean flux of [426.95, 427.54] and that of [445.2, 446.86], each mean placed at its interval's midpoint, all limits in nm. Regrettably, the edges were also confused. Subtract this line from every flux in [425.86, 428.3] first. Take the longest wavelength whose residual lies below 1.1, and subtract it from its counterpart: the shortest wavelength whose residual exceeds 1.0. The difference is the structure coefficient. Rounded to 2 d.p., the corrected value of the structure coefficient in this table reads -2.07 nm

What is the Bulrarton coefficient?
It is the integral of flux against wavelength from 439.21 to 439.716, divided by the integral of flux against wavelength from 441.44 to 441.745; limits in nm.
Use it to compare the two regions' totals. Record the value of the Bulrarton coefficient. 1.7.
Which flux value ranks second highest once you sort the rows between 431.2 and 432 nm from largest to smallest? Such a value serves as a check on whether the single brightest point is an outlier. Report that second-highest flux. 35.3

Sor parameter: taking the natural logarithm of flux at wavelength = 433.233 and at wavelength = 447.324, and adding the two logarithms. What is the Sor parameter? 7.13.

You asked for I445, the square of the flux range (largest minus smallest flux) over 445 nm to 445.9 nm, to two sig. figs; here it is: 58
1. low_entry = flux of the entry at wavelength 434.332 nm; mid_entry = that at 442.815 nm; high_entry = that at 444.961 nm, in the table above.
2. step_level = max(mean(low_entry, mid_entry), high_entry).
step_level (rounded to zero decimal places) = 36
